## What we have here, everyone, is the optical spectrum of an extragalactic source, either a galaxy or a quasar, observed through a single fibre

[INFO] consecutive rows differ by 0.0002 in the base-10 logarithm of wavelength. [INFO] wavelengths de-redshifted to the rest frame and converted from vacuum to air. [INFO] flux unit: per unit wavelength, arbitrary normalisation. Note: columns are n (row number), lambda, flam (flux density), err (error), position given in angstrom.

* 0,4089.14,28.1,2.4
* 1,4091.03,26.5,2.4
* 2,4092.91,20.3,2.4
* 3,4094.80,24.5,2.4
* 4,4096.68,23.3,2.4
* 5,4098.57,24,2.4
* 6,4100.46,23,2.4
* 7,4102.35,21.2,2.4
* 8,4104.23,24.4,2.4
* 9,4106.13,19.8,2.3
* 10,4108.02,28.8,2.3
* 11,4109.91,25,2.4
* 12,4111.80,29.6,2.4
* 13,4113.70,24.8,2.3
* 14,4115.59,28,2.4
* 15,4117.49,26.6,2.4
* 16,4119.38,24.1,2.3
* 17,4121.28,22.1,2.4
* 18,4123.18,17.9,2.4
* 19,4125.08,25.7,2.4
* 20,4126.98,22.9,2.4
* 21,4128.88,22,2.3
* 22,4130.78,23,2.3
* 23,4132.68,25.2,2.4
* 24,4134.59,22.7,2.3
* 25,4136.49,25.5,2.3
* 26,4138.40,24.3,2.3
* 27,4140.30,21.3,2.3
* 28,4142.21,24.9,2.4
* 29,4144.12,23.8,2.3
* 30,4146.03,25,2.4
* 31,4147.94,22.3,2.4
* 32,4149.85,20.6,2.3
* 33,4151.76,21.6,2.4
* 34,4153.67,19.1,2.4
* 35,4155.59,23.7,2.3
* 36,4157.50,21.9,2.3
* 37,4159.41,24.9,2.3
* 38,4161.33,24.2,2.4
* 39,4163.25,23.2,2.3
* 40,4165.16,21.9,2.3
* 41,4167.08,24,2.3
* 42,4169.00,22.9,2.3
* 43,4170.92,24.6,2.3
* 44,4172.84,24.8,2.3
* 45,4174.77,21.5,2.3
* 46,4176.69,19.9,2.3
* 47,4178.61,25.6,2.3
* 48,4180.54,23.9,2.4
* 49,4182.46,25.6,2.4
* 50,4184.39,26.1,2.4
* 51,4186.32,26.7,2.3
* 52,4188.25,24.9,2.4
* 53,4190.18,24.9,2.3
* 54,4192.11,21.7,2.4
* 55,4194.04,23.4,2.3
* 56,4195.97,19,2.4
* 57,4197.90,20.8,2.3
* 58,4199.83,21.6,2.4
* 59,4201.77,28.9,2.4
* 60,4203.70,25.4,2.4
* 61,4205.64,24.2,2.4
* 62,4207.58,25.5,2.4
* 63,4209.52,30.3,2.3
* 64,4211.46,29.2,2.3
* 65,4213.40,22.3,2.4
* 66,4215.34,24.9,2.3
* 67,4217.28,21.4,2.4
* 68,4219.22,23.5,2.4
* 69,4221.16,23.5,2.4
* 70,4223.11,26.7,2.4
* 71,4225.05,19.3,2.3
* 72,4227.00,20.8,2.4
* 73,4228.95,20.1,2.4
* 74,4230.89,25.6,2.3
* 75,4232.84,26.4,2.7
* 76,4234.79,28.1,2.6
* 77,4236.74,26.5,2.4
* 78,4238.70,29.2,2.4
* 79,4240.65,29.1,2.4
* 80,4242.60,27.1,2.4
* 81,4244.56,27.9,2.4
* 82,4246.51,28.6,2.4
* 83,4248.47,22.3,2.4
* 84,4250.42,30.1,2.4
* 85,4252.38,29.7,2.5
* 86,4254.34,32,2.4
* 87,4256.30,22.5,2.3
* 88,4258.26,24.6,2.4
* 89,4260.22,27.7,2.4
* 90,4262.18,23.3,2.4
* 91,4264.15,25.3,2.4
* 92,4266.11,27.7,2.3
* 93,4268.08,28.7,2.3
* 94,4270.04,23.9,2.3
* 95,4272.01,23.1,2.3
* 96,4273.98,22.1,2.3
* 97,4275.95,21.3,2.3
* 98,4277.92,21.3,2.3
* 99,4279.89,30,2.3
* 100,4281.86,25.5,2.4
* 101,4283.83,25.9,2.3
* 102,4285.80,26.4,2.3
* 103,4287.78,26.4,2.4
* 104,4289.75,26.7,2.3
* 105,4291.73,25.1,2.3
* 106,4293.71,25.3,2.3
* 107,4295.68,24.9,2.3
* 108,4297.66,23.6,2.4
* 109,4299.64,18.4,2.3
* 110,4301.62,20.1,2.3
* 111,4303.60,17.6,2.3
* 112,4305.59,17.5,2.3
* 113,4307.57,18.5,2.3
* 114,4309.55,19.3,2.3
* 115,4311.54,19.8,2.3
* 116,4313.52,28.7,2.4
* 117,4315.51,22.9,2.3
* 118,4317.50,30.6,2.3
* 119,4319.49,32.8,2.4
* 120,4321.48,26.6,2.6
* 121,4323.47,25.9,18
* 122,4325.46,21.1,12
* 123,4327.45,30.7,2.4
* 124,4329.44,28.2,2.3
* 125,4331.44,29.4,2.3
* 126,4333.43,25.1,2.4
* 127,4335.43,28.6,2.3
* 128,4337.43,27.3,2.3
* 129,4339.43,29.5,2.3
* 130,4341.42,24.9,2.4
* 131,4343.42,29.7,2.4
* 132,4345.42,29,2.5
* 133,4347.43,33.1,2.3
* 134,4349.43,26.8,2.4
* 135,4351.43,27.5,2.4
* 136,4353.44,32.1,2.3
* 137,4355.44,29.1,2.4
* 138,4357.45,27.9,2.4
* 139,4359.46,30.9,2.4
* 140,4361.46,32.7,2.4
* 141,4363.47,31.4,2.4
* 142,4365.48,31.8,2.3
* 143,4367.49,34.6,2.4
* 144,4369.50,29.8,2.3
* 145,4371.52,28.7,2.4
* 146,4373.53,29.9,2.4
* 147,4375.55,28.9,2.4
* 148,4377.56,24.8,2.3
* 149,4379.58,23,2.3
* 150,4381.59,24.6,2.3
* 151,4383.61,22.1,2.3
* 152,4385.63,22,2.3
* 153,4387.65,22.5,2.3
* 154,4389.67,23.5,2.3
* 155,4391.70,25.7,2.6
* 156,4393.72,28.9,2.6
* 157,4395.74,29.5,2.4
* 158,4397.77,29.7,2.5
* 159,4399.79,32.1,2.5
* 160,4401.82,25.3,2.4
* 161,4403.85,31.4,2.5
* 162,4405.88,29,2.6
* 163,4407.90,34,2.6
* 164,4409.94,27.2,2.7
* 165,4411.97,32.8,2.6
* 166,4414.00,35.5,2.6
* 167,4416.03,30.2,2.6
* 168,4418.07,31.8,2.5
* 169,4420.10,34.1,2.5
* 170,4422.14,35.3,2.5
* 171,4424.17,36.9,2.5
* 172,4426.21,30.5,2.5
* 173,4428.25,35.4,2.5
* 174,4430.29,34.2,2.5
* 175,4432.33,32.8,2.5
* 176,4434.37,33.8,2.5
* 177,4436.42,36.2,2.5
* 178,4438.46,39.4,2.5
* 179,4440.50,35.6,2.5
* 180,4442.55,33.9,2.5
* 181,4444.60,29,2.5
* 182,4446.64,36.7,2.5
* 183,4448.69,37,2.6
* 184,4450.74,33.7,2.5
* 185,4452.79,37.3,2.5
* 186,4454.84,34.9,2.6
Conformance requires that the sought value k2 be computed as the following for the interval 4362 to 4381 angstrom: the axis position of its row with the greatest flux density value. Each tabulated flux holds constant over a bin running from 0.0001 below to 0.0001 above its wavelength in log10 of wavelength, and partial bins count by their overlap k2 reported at 4367.49 angstrom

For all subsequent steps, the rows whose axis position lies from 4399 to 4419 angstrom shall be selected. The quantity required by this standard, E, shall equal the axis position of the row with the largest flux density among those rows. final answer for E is 4414.00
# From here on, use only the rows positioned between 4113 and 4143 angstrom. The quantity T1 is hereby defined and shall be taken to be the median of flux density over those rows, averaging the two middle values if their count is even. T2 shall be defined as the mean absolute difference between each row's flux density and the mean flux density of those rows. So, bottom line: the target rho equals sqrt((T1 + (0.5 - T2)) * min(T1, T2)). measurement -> 6.5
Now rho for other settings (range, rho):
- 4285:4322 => 9.1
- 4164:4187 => 6.1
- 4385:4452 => 10.3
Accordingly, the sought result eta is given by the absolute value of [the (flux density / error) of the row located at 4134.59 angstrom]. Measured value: 9.9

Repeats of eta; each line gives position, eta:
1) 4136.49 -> 11.1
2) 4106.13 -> 8.6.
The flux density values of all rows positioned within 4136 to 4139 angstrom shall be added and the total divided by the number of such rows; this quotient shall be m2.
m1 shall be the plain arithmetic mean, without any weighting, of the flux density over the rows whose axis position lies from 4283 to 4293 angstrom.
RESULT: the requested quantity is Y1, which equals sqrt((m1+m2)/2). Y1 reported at 5.05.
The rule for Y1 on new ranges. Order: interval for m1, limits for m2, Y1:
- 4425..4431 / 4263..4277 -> 5.38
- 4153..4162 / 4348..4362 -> 5.12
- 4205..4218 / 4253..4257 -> 5.13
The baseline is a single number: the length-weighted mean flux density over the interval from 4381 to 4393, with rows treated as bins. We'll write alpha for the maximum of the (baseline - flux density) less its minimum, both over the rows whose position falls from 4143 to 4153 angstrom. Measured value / 4.4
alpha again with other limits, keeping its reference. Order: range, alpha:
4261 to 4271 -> 5.4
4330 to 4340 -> 4.4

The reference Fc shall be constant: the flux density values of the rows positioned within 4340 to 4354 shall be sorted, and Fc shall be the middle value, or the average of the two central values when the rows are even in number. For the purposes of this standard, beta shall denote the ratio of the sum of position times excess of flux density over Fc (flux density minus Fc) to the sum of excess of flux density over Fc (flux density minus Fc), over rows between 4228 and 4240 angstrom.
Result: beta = 4231.1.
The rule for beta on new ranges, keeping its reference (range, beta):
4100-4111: 4104.3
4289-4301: 4296.2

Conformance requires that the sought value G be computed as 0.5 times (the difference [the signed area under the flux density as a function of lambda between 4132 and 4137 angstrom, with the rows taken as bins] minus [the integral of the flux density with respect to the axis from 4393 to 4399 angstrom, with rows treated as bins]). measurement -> -27.7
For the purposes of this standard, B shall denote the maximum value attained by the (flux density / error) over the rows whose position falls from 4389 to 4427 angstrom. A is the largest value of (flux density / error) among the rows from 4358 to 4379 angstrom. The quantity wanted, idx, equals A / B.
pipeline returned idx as 0.98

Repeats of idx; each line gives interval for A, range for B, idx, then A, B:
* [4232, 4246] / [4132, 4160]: 1.10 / 12.2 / 11.1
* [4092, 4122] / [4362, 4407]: 0.87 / 12.5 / 14.4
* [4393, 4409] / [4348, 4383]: 0.91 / 13.1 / 14.4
